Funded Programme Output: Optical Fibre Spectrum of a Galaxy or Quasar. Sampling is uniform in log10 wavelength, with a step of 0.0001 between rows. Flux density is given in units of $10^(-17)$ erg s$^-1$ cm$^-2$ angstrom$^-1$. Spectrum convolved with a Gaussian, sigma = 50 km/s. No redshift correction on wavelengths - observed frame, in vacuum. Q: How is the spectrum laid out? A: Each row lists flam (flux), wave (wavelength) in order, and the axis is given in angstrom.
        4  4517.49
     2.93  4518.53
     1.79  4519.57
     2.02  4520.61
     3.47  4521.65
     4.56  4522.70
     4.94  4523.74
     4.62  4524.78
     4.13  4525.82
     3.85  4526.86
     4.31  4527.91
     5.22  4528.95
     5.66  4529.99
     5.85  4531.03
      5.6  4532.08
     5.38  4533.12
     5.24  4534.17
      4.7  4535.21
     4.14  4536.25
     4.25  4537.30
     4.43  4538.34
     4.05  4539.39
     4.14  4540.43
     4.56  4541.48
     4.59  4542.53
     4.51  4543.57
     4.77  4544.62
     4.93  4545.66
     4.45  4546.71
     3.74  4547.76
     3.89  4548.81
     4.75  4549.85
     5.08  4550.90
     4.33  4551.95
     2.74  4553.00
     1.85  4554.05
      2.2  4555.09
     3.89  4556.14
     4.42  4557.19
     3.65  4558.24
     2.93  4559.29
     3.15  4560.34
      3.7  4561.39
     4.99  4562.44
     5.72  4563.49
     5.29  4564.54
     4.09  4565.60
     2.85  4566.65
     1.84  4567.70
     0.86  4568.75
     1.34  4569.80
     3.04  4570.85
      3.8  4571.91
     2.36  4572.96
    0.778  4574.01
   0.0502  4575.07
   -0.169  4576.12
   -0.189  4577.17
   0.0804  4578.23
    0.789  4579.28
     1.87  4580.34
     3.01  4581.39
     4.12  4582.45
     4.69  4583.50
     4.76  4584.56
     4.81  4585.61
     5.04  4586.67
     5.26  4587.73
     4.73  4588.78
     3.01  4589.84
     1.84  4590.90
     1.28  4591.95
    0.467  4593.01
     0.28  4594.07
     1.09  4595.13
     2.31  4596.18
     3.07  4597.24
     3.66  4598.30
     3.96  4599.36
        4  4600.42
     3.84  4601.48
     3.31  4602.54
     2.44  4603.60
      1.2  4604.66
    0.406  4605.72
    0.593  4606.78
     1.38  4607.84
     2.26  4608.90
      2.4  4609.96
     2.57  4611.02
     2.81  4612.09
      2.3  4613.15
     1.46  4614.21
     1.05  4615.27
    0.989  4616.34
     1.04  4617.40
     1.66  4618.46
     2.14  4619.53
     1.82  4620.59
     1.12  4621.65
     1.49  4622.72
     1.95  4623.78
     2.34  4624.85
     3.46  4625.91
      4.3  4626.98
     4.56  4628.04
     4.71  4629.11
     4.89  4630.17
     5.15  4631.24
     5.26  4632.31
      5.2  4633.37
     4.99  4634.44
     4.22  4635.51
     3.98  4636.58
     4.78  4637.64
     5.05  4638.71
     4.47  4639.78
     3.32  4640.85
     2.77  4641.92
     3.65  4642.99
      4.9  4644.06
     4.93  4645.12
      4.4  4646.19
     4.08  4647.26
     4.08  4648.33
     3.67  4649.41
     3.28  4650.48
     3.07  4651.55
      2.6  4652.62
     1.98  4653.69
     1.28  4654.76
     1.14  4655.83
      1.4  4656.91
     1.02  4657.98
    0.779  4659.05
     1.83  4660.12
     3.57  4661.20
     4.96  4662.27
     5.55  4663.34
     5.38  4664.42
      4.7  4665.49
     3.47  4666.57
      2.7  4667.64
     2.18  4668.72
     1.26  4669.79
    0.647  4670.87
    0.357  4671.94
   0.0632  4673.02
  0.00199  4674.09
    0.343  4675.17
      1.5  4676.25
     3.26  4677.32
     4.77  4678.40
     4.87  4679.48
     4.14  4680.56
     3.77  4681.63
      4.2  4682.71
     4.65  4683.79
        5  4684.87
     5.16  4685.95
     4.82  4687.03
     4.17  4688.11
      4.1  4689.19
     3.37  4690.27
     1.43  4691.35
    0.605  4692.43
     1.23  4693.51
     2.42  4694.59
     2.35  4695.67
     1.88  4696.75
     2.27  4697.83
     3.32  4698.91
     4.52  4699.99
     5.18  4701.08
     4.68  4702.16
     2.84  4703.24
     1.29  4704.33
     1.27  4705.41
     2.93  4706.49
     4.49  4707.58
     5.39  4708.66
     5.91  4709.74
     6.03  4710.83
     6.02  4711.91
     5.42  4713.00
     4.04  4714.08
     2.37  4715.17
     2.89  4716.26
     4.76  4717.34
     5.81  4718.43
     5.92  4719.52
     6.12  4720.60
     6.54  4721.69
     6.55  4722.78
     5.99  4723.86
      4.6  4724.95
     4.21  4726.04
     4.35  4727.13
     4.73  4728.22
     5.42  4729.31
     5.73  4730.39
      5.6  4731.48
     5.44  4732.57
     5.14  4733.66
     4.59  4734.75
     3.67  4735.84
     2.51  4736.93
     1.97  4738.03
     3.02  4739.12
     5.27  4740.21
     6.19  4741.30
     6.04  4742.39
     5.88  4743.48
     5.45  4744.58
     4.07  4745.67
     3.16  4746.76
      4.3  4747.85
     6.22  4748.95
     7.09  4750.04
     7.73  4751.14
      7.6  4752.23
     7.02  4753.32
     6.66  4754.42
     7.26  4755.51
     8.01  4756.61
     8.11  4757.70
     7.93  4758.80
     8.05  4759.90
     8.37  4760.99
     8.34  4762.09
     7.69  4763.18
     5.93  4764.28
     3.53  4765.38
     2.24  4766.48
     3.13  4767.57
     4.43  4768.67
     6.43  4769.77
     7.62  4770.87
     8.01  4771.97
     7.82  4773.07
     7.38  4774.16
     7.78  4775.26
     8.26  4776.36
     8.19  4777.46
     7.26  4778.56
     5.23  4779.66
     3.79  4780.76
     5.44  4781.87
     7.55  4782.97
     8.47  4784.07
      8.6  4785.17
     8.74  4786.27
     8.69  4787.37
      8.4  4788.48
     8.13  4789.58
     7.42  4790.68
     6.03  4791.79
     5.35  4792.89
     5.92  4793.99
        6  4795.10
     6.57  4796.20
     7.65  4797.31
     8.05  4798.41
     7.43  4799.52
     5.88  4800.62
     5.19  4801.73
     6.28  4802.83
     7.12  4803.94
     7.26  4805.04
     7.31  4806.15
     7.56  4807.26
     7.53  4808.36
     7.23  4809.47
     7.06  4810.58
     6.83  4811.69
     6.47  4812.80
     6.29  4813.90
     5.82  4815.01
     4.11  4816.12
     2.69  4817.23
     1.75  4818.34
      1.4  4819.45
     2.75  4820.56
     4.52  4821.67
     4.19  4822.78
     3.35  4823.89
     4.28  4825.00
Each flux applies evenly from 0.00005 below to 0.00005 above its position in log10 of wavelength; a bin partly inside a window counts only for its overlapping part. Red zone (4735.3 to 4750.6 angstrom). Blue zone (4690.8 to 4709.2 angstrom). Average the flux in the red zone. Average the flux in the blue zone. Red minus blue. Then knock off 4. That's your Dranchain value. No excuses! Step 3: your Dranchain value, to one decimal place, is -2.2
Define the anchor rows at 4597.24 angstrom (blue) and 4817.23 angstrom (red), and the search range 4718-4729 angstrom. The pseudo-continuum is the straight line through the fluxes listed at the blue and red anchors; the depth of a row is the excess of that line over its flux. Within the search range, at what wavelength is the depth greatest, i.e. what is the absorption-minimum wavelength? 4726.04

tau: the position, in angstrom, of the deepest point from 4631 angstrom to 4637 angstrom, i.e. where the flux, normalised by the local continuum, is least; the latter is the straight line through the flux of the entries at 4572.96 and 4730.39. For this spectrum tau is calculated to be 4636.58 angstrom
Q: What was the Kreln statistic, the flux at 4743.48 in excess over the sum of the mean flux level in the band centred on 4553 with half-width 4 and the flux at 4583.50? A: -2.4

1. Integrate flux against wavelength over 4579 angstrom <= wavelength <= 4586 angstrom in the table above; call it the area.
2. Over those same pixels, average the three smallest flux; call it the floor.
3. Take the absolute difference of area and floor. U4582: 23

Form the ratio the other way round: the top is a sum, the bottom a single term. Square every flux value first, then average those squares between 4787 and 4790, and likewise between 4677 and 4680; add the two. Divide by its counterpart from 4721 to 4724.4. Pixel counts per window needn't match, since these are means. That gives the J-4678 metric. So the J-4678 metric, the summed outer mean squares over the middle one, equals 2.2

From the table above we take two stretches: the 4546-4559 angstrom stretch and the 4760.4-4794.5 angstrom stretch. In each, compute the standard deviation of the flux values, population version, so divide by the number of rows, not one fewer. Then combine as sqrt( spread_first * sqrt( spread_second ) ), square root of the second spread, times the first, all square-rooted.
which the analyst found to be 1.1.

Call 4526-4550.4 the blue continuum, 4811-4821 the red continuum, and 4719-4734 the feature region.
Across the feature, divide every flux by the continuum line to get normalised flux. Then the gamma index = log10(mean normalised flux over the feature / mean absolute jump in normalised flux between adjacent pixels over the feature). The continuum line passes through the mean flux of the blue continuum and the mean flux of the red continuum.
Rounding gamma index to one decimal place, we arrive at 1.1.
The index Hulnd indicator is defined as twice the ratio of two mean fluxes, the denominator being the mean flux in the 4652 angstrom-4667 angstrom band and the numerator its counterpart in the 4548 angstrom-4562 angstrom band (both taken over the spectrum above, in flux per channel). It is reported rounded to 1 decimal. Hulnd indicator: 2.5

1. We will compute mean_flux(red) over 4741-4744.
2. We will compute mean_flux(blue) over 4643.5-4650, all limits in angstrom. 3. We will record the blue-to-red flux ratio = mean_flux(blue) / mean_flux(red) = 0.7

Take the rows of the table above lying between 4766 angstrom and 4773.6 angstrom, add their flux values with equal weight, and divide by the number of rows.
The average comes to 5.7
